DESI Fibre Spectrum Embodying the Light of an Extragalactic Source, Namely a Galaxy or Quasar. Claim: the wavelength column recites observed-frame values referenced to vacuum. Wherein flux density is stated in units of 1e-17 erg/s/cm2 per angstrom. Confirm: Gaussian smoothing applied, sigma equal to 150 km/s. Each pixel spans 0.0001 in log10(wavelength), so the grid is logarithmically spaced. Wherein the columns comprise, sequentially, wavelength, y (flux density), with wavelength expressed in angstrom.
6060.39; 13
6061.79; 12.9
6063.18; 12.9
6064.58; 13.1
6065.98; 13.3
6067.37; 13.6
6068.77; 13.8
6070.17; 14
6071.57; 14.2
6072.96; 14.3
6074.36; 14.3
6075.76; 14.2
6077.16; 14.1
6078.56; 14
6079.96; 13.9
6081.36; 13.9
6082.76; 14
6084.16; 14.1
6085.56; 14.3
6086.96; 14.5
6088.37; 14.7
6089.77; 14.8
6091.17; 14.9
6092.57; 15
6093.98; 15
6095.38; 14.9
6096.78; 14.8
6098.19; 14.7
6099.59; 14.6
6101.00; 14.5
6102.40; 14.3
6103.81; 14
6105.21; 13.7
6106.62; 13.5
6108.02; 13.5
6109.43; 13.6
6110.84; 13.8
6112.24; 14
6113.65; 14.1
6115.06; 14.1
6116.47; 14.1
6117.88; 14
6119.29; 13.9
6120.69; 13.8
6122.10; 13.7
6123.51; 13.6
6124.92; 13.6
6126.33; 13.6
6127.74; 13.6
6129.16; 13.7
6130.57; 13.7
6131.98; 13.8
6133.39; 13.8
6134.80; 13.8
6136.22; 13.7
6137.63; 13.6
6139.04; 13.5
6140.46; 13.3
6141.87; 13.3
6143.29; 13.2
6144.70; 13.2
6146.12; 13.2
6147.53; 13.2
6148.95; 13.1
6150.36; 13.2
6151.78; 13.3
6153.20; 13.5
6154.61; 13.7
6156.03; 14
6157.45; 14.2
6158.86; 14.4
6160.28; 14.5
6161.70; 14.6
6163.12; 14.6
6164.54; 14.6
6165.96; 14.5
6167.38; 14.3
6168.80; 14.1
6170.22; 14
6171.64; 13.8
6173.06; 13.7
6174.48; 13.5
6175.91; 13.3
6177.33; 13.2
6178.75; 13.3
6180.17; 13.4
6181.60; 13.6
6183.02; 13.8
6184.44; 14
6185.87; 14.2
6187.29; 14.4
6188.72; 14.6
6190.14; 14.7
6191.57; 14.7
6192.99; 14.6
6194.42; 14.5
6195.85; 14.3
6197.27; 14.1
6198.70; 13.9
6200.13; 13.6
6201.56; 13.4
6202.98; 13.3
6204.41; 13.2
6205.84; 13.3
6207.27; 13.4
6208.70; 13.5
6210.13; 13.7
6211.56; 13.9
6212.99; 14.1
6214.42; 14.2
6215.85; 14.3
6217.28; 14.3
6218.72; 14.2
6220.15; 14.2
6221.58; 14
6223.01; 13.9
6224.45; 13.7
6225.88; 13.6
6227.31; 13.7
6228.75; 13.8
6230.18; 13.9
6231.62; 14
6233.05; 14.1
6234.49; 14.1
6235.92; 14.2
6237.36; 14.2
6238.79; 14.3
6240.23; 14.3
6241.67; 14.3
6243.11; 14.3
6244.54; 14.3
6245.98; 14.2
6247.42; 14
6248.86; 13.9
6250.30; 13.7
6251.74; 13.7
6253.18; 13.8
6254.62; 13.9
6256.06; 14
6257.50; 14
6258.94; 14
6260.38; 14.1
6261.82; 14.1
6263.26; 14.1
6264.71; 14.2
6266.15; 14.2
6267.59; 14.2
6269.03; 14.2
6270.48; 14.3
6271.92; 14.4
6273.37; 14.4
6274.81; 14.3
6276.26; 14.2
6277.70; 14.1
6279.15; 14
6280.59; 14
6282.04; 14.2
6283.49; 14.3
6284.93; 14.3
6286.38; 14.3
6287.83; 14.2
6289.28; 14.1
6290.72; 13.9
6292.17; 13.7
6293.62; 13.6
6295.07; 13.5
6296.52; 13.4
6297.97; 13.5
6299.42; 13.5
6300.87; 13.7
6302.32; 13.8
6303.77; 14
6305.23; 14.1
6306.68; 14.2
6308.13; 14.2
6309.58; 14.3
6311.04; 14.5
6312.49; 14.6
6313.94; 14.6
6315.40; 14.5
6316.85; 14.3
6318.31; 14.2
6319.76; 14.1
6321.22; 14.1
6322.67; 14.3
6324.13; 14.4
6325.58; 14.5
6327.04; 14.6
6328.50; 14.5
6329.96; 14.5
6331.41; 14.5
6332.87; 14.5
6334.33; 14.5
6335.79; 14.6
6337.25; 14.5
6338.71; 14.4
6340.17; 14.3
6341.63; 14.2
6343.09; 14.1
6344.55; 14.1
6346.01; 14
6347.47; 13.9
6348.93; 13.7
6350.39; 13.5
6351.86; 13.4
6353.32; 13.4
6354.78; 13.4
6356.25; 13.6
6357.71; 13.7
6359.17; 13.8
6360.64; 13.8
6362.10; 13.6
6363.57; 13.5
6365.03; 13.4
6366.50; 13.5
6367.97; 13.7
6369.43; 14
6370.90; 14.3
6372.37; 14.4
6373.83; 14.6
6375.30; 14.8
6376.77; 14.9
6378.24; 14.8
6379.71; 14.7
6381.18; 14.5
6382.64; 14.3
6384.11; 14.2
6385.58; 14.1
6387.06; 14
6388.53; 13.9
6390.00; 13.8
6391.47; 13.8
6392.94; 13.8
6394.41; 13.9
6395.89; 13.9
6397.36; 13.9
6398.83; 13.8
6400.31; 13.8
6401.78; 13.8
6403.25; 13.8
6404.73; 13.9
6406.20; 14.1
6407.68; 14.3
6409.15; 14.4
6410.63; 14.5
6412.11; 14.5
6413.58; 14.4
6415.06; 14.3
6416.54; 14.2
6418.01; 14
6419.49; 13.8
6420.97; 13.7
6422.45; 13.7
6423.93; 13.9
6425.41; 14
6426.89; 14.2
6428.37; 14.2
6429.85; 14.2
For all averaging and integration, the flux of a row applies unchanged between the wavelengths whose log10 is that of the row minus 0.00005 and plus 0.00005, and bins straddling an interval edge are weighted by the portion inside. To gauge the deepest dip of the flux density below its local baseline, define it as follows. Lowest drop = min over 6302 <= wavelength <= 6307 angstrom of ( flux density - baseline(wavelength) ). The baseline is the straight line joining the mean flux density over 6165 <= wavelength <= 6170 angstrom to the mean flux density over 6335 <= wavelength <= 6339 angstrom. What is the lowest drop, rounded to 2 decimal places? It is -0.66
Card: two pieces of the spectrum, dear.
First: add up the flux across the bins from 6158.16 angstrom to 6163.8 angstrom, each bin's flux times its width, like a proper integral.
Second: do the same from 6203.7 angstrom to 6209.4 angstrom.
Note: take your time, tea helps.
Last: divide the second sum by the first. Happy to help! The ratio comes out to 0.93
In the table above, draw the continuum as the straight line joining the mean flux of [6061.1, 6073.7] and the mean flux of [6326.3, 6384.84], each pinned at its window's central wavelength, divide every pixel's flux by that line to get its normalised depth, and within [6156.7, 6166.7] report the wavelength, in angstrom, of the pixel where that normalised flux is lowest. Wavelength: 6157.45 angstrom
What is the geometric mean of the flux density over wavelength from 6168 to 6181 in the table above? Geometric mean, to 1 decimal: 13.6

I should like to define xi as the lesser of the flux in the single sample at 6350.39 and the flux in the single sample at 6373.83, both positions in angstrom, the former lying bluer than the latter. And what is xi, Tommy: 13.5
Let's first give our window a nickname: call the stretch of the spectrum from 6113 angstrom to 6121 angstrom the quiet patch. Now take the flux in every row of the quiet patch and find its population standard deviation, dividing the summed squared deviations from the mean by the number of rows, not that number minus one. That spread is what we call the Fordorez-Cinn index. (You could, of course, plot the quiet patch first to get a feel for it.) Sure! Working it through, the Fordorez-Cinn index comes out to 0.12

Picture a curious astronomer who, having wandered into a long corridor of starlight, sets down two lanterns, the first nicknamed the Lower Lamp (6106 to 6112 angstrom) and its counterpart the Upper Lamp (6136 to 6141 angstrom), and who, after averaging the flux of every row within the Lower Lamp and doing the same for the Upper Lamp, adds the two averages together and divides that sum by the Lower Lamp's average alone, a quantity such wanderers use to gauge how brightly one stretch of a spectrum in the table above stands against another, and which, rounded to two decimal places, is 1.99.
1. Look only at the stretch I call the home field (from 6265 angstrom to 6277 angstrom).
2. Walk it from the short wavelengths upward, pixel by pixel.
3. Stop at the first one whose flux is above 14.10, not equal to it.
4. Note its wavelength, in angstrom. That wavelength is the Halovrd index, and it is 6266.15 angstrom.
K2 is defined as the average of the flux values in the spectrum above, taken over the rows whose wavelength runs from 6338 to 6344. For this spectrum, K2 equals 14.25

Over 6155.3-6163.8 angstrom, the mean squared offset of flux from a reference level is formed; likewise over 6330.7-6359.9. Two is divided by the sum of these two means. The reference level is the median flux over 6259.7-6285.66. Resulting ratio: 6.9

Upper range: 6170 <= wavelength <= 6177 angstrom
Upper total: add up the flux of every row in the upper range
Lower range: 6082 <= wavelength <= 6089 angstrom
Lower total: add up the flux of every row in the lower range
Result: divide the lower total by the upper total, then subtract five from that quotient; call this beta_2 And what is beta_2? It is -3.95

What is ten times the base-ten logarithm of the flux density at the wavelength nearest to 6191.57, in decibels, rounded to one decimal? 11.7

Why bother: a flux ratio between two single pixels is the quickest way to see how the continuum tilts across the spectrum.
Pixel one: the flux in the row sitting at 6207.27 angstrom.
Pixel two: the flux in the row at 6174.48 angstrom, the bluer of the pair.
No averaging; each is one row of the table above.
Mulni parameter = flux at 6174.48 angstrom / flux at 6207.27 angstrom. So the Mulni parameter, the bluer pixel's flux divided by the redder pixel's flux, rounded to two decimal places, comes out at 1.01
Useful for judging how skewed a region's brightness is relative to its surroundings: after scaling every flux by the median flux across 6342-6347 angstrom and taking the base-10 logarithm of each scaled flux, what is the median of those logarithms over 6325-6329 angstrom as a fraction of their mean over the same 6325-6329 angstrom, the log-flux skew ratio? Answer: 0.92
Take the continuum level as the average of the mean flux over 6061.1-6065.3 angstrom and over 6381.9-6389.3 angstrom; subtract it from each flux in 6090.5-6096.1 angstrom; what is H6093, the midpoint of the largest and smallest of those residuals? 1.4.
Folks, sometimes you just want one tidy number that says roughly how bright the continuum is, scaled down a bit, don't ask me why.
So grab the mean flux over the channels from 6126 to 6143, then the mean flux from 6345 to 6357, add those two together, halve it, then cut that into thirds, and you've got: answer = 4.54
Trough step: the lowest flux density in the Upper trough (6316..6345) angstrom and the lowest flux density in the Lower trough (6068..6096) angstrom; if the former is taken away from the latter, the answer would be -0.30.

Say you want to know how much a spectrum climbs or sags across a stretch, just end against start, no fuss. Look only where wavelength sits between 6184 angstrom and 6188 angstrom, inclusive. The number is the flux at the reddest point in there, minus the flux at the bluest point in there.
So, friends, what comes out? 0.40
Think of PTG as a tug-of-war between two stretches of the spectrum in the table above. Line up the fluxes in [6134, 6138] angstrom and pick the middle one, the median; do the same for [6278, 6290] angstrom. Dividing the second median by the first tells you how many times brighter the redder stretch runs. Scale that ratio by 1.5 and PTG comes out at 1.55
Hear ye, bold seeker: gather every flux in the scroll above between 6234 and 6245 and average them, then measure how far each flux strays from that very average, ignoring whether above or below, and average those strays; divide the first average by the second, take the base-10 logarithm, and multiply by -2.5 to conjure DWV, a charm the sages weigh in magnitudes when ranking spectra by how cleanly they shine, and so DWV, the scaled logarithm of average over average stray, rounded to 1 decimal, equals -5.9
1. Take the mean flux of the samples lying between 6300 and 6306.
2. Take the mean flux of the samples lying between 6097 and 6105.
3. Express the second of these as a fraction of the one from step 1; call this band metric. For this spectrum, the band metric 1.04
